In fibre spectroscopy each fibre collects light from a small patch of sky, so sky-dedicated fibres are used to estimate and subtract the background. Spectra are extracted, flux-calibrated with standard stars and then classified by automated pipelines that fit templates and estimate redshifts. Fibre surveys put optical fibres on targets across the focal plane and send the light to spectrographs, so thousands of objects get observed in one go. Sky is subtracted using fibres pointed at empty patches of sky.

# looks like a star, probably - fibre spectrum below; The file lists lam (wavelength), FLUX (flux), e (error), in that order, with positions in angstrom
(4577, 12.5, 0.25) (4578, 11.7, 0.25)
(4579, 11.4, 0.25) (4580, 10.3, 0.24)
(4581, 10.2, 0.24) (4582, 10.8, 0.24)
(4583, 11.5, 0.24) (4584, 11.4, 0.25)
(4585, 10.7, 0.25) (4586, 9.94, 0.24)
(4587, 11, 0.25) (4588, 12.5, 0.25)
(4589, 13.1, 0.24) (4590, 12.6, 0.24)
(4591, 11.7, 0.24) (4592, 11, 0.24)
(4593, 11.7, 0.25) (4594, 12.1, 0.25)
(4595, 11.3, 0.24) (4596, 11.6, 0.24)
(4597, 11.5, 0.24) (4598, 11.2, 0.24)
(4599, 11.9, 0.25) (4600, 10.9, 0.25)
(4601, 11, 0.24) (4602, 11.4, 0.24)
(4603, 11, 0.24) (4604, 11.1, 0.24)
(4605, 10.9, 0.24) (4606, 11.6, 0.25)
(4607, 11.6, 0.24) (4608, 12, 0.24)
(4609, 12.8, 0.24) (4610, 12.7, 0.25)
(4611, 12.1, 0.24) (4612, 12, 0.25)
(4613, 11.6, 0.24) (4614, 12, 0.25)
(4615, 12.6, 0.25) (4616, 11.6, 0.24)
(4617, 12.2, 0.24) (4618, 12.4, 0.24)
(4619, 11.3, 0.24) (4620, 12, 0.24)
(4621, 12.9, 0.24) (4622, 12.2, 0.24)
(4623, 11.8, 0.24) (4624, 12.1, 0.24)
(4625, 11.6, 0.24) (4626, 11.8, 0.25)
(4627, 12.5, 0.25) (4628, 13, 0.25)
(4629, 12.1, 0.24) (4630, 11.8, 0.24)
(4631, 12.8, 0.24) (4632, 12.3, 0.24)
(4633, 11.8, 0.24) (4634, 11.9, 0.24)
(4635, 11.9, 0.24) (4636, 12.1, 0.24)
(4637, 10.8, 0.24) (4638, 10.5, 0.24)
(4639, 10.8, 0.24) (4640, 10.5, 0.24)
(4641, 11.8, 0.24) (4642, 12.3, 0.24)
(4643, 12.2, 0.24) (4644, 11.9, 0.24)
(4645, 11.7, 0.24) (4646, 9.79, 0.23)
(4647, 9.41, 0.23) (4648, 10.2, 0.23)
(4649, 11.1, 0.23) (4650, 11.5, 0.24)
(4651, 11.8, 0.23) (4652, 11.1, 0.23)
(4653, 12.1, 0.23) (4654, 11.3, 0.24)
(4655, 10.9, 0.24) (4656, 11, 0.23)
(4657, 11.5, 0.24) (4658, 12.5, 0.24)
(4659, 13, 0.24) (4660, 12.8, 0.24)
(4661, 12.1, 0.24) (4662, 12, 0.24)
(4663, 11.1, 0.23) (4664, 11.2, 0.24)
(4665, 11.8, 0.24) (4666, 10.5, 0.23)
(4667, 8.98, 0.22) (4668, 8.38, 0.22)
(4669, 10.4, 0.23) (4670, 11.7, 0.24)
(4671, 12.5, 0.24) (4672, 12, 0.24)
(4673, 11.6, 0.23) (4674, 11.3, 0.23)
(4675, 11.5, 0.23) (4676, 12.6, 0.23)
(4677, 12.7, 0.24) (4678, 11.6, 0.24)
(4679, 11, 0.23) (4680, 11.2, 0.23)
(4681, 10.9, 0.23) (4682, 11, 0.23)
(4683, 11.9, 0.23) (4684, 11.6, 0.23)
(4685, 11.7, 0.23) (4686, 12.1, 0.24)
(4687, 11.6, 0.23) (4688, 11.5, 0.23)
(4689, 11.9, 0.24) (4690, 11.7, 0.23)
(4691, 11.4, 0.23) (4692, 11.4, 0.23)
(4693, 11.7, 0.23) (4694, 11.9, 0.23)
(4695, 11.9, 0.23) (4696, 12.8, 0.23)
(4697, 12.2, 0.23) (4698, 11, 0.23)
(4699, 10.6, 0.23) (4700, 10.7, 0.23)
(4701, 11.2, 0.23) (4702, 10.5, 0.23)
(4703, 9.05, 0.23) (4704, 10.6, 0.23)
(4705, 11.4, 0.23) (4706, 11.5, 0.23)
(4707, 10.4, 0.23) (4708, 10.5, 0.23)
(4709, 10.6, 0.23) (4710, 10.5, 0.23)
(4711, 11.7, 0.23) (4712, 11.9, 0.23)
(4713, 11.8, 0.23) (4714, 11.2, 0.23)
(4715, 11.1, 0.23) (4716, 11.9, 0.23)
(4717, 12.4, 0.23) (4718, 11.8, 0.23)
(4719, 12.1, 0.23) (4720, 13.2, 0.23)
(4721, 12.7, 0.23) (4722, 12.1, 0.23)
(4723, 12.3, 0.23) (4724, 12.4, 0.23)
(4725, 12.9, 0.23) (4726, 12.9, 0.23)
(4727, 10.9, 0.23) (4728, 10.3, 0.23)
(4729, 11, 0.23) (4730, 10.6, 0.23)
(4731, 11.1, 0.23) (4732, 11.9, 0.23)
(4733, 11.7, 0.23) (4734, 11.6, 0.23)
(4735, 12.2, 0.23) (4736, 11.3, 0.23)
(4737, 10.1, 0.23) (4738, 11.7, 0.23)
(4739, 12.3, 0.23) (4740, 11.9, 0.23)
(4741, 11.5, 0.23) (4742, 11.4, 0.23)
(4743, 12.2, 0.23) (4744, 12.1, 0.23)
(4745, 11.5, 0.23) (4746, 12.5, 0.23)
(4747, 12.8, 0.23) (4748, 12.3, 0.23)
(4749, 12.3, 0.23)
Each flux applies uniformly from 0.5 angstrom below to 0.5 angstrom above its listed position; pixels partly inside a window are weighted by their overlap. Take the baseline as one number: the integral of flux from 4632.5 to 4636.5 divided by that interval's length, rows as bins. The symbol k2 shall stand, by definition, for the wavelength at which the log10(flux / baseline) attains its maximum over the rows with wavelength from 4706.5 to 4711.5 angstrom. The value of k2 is 4711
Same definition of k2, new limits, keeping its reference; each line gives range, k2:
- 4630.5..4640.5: 4631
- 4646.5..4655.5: 4653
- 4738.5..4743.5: 4739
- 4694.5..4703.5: 4696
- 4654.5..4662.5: 4659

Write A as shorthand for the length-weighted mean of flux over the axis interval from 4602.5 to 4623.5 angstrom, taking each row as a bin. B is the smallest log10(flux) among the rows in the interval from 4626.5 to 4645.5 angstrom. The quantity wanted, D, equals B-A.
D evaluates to -10.9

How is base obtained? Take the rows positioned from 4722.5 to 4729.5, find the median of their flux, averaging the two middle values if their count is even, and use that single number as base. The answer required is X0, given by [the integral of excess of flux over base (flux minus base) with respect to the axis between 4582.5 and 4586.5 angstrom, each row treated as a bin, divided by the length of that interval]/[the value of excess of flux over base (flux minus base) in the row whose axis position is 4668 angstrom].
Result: 0.4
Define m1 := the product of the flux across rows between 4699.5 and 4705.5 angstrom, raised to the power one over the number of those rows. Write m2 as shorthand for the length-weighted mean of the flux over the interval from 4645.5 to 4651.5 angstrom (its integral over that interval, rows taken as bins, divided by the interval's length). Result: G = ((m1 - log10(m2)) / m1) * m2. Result 9.6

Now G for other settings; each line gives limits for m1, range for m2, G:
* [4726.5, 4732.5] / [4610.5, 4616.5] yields 10.8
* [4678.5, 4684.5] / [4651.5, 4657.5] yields 10.3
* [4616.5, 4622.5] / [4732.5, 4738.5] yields 10.4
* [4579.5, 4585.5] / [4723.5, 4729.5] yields 10.6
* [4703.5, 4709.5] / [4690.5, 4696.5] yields 10.7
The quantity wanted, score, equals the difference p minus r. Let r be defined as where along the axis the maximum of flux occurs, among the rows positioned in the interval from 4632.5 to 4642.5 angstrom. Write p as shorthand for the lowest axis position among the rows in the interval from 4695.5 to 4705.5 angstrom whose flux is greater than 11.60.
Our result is 54 angstrom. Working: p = 4696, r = 4642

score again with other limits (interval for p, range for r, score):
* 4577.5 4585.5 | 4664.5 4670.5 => -87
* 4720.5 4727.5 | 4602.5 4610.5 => 112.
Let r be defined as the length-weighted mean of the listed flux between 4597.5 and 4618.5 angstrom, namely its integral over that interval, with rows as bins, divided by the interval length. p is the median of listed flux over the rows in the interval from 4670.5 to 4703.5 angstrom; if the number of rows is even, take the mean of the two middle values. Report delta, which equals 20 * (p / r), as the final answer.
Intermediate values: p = 11.6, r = 11.74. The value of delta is 19.8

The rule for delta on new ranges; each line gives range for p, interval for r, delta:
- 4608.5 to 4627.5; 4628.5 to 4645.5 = 20.7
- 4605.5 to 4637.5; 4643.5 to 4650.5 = 22.2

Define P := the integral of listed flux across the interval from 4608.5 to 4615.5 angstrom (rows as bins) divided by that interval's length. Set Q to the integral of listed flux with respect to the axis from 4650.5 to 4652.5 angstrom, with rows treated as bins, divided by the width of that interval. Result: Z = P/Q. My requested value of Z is 1.07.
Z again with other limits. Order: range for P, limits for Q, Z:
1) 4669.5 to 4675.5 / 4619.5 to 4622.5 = 0.95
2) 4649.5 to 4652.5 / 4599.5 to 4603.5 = 1.04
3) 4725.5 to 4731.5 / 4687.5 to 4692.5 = 0.96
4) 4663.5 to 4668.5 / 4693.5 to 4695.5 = 0.85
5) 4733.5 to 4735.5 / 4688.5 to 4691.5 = 1.02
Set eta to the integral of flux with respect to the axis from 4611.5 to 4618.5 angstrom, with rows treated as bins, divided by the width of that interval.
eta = 12.1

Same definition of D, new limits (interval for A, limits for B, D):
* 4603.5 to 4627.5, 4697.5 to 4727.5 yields -11.0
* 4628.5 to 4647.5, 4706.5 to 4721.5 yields -10.5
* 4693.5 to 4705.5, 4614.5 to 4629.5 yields -10.1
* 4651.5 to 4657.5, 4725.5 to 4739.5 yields -10.3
